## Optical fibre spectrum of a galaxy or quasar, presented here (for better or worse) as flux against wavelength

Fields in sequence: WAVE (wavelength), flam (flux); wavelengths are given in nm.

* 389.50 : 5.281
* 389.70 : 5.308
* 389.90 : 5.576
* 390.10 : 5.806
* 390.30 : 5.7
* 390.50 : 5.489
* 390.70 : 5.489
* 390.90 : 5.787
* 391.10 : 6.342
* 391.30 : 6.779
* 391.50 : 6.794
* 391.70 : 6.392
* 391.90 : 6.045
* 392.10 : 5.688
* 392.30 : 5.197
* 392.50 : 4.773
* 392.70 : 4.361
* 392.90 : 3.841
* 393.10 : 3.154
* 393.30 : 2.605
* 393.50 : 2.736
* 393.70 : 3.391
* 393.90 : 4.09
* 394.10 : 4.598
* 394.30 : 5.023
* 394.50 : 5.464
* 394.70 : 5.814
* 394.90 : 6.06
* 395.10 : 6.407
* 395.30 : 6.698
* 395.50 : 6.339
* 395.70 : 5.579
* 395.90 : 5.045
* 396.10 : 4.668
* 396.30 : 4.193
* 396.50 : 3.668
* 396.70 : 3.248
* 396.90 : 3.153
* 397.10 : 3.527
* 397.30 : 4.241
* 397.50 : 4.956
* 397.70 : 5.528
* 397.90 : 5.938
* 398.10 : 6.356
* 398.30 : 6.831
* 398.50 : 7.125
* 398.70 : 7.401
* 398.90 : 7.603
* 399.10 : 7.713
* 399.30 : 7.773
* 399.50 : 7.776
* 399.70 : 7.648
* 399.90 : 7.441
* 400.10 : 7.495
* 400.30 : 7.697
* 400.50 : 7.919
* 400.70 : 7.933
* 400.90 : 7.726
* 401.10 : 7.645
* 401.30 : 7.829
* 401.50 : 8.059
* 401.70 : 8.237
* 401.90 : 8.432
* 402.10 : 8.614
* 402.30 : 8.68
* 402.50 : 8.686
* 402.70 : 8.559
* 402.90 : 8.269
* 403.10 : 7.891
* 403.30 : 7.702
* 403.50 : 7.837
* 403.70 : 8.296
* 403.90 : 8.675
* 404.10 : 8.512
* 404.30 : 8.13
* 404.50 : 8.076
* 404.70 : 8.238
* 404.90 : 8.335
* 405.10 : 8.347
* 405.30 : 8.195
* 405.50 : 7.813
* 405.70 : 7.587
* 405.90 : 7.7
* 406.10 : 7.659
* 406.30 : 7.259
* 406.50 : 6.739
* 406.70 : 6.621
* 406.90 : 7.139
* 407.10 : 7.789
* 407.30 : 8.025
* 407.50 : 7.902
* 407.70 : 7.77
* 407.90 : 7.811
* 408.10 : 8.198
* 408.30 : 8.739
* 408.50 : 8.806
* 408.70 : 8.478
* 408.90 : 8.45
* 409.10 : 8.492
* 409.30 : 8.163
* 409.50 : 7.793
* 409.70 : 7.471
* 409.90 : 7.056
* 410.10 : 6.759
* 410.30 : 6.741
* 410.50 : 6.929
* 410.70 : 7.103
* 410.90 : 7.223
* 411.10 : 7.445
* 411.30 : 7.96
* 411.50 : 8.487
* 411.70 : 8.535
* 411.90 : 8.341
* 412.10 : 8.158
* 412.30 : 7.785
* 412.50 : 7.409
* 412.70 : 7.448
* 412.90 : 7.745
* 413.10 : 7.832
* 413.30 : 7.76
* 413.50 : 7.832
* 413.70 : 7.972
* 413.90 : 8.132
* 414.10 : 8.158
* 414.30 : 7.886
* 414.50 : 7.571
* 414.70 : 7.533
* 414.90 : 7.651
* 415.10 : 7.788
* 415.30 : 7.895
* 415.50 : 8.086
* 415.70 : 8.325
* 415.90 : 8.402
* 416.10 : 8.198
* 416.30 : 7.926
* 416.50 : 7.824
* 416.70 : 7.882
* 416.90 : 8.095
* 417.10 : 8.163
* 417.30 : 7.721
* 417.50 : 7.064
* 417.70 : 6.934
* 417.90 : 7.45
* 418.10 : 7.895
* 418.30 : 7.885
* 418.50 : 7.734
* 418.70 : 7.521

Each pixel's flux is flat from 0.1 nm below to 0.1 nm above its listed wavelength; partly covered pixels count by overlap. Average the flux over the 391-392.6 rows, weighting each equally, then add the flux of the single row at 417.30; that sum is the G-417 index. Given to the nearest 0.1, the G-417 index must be 13.7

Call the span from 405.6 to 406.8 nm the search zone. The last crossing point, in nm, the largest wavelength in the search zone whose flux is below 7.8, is 406.70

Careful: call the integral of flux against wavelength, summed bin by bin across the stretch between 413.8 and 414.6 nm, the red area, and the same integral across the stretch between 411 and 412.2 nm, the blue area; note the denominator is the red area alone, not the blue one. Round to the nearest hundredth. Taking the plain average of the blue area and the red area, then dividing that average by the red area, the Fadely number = 1.27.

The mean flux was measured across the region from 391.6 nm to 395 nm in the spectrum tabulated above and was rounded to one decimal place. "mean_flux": 4.7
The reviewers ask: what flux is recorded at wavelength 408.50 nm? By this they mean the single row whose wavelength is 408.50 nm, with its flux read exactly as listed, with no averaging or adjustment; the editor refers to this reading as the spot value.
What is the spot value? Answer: 8.806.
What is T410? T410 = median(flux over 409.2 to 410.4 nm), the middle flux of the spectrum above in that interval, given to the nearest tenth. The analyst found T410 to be 7.3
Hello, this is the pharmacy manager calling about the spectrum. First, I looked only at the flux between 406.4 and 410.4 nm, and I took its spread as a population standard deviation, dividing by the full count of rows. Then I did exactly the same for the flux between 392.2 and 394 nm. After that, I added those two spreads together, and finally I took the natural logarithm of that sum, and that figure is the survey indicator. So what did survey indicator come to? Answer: 0.43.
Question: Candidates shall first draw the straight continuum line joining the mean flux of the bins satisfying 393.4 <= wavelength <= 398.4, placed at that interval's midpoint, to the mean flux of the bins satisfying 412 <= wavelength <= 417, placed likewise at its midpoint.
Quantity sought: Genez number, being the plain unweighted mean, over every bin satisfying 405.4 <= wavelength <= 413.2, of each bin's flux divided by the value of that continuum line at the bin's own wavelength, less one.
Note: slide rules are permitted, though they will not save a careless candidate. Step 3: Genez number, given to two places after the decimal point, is 0.10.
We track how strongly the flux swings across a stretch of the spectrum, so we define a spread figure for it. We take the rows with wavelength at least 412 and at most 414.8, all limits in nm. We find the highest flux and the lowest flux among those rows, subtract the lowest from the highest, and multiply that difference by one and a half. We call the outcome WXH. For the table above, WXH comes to 1.1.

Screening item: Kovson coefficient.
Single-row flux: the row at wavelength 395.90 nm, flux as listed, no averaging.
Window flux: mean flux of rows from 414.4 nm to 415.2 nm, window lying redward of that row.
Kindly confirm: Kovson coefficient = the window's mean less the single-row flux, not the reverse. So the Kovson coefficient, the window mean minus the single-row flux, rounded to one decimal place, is 2.6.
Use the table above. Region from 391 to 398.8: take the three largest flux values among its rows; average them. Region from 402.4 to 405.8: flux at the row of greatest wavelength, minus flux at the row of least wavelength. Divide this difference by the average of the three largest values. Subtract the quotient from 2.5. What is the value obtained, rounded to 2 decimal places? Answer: 2.65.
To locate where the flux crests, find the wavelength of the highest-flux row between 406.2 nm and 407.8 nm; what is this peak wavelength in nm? 407.30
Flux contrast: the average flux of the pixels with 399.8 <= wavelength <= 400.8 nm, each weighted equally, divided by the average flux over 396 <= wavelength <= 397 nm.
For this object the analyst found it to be 2.0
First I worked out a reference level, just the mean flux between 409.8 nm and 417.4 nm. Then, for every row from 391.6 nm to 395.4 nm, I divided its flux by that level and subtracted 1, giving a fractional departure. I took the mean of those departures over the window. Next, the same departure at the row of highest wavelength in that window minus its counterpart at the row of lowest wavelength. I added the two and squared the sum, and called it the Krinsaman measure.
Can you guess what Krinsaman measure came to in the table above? 0.11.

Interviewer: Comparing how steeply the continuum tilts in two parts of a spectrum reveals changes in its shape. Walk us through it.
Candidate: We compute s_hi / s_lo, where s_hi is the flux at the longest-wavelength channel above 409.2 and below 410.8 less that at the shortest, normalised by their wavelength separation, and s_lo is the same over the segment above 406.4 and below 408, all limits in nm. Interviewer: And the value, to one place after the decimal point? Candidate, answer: -1.0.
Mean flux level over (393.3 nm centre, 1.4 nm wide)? 3.5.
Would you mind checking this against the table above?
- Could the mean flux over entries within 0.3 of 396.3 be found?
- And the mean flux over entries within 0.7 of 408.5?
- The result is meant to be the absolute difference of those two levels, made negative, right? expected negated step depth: -4.2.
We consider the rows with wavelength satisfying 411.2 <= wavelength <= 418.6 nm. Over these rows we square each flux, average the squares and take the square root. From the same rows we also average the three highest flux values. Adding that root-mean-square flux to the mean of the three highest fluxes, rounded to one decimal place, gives 16.4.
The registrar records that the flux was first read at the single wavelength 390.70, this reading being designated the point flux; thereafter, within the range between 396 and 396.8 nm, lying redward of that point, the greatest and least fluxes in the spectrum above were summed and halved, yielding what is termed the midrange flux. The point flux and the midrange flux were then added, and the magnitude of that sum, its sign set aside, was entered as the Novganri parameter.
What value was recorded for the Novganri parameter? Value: 9.4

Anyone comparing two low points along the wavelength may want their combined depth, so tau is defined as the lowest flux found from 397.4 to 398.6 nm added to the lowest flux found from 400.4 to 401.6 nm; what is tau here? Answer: 12.6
